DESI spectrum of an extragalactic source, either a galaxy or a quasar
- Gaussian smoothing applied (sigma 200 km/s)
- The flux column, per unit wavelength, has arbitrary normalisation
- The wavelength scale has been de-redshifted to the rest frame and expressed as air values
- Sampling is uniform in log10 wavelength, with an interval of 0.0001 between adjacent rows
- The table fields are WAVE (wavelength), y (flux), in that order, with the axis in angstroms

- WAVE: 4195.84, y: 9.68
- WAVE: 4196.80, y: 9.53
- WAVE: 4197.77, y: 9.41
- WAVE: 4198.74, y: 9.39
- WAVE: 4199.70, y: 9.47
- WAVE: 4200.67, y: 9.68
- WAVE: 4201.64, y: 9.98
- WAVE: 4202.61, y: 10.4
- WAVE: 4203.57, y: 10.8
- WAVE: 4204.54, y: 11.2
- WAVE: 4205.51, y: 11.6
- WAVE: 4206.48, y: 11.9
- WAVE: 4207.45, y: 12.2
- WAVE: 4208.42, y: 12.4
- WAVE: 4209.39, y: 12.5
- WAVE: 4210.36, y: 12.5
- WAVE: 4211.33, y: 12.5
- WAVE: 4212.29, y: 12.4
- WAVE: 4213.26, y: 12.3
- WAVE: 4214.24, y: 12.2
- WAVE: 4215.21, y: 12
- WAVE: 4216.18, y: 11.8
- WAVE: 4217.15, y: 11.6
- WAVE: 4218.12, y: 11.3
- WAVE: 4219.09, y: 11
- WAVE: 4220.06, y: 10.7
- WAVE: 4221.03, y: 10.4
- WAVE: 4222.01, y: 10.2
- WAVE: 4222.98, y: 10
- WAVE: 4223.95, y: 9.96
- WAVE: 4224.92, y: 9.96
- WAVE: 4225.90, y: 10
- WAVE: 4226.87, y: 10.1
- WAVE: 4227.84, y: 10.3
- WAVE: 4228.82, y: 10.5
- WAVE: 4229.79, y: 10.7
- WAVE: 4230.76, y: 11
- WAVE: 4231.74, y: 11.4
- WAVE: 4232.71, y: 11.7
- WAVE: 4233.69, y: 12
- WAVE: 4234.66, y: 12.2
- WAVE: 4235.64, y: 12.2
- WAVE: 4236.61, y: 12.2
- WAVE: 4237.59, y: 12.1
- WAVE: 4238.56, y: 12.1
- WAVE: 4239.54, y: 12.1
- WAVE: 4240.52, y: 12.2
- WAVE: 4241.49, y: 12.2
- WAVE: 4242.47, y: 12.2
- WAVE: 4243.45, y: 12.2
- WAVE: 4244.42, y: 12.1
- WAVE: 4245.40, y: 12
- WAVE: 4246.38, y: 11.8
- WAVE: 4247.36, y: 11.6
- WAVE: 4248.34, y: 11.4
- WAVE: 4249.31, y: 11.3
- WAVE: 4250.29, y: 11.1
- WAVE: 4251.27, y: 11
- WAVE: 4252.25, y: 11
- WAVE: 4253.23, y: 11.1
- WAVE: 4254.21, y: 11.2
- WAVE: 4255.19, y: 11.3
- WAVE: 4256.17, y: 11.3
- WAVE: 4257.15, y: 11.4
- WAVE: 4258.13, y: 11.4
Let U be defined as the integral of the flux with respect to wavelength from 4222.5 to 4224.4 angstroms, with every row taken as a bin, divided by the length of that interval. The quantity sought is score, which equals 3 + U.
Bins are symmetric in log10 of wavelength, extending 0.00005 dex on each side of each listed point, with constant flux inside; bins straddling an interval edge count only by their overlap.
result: 13.0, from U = 10.0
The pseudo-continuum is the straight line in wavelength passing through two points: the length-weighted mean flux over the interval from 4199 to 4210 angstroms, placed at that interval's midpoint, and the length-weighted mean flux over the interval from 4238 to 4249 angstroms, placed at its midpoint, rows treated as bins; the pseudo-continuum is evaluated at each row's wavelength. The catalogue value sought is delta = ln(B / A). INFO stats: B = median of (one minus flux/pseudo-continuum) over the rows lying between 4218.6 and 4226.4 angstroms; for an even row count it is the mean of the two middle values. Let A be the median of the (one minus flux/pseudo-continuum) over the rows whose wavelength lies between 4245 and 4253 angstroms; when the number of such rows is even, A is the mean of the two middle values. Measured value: 0.7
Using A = 0.06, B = 0.12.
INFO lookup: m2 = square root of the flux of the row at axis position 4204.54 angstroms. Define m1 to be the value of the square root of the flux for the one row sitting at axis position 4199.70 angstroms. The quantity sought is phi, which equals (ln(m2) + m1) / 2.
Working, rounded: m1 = 3.1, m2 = 3.35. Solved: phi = 2.14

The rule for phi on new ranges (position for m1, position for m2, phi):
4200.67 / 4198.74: 2.12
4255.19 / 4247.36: 2.29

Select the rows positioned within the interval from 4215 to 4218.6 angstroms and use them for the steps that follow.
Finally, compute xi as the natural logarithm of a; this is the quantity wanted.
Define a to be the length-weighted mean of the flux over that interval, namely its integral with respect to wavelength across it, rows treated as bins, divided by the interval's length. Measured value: 2.46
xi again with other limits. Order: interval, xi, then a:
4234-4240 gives 2.50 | 12.2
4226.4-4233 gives 2.38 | 10.8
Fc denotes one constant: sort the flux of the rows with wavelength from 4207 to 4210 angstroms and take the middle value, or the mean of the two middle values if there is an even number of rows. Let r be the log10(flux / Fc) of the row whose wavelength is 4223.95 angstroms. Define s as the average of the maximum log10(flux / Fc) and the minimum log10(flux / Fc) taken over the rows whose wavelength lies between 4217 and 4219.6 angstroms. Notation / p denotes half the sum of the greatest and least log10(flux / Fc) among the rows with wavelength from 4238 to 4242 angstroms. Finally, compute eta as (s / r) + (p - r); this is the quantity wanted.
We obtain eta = 0.5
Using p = -0.01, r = -0.10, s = -0.040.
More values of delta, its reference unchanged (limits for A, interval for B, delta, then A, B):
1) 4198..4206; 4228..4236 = -1.6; 0.08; 0.01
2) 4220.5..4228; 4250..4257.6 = -0.4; 0.13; 0.09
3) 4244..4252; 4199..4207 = -0.2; 0.05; 0.04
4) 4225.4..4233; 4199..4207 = -0.8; 0.09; 0.04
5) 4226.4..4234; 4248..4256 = 0.2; 0.07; 0.09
